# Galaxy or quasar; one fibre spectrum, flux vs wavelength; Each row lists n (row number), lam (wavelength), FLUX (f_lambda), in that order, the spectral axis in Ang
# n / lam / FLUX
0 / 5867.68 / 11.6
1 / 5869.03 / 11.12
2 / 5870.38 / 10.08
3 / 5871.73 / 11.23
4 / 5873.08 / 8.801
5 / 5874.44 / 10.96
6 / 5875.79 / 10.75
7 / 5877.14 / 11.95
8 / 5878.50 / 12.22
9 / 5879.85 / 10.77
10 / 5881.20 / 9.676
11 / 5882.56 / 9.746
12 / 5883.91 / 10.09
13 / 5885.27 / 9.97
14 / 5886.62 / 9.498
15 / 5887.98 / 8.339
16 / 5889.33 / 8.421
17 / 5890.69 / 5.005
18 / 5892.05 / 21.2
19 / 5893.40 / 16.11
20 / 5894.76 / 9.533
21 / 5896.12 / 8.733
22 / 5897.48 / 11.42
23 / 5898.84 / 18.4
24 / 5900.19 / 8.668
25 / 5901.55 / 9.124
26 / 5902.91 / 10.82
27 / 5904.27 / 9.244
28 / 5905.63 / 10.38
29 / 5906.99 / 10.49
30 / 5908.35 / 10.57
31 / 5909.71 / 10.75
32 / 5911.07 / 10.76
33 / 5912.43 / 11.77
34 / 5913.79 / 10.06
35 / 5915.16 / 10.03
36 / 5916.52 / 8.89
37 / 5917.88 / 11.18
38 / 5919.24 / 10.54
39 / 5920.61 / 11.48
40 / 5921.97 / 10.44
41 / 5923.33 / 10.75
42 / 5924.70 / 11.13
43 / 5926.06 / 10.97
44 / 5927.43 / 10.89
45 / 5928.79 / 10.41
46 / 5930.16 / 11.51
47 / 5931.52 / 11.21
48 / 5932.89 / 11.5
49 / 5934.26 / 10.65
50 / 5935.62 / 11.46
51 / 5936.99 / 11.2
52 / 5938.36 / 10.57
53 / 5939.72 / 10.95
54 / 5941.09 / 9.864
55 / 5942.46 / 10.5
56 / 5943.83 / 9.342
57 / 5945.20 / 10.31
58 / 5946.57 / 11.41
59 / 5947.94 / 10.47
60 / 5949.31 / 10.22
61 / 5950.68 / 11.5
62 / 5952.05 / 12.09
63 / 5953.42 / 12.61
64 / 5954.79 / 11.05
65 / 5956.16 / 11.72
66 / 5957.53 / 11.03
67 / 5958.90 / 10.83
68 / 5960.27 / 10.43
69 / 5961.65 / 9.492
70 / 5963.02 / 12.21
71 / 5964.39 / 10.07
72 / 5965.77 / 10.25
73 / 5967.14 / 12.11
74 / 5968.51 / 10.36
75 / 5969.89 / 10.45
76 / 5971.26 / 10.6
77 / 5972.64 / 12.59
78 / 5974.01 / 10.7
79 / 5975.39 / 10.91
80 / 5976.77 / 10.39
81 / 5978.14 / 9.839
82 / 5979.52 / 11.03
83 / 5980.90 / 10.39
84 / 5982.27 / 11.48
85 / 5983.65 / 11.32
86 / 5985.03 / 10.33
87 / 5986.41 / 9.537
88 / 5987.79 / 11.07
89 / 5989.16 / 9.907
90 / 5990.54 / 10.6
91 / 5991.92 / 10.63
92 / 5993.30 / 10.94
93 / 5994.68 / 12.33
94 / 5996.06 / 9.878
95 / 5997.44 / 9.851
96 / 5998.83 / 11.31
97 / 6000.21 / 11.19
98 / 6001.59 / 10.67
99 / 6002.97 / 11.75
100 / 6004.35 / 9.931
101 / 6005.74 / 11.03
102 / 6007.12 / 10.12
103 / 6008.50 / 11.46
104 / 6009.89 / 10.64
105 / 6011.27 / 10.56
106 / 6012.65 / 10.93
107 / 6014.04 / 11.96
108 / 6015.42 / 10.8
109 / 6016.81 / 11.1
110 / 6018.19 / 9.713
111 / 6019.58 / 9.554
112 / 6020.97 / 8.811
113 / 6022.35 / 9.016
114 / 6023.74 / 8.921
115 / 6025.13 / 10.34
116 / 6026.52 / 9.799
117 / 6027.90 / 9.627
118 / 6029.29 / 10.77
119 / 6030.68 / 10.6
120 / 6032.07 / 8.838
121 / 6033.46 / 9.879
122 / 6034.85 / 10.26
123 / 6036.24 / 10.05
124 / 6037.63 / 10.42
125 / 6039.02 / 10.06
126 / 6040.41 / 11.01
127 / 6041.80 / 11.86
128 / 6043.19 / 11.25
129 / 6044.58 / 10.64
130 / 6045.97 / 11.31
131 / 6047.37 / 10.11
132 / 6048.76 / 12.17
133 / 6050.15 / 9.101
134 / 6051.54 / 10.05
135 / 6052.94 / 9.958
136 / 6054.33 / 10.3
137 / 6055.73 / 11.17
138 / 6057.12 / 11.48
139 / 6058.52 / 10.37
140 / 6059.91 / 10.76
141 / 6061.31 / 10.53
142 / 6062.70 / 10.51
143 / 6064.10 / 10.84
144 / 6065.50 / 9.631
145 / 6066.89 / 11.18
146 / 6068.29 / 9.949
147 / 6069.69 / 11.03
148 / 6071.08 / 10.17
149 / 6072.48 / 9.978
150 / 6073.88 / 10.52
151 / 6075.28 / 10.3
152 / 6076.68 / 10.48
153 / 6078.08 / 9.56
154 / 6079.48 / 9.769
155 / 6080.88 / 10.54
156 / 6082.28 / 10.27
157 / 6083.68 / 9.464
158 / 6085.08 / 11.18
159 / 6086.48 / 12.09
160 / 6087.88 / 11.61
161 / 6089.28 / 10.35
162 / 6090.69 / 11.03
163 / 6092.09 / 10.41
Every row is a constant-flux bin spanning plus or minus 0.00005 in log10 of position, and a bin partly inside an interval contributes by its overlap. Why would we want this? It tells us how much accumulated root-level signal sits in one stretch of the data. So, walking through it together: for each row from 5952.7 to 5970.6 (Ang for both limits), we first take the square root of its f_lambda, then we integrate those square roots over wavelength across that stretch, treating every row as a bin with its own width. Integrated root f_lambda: 59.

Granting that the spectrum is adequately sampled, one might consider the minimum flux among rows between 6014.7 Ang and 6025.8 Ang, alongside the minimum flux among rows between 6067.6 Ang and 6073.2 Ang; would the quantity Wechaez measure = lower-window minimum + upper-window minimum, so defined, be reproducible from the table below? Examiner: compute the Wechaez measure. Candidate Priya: 18.8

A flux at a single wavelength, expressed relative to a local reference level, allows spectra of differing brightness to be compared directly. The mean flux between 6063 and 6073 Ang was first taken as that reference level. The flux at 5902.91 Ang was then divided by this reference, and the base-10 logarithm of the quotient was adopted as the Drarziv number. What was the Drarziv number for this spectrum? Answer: 0.02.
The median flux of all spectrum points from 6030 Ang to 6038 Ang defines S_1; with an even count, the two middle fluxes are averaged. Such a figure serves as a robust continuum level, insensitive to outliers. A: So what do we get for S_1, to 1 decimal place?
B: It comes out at 10.2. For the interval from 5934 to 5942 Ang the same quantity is 10.8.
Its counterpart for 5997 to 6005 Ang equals 10.9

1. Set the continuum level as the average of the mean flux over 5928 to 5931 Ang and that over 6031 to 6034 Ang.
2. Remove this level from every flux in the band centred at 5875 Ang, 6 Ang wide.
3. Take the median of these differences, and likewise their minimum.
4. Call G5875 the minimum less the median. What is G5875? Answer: -2.05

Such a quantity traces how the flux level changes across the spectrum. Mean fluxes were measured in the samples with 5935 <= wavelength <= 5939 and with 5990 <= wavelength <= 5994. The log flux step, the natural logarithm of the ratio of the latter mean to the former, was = -0.03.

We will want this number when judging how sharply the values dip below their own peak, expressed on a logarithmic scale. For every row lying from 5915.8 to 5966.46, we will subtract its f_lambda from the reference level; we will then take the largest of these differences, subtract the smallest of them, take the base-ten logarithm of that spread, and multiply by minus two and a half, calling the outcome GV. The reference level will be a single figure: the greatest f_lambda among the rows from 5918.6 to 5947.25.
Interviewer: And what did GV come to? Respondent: -1.43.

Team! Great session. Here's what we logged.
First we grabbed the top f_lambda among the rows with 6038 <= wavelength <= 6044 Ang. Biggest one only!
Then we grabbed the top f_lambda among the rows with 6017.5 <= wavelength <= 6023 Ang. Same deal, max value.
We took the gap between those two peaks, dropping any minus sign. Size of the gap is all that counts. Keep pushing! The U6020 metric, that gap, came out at 2.15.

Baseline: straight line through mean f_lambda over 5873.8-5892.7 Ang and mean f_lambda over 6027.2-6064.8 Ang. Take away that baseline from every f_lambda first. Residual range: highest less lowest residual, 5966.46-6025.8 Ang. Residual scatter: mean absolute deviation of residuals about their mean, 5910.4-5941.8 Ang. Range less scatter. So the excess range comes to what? 3.25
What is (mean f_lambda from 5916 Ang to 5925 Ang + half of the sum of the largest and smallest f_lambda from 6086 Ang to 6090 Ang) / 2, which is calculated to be 10.9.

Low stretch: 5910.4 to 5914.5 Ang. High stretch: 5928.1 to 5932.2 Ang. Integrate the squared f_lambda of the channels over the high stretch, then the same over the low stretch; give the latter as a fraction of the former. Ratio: 0.97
